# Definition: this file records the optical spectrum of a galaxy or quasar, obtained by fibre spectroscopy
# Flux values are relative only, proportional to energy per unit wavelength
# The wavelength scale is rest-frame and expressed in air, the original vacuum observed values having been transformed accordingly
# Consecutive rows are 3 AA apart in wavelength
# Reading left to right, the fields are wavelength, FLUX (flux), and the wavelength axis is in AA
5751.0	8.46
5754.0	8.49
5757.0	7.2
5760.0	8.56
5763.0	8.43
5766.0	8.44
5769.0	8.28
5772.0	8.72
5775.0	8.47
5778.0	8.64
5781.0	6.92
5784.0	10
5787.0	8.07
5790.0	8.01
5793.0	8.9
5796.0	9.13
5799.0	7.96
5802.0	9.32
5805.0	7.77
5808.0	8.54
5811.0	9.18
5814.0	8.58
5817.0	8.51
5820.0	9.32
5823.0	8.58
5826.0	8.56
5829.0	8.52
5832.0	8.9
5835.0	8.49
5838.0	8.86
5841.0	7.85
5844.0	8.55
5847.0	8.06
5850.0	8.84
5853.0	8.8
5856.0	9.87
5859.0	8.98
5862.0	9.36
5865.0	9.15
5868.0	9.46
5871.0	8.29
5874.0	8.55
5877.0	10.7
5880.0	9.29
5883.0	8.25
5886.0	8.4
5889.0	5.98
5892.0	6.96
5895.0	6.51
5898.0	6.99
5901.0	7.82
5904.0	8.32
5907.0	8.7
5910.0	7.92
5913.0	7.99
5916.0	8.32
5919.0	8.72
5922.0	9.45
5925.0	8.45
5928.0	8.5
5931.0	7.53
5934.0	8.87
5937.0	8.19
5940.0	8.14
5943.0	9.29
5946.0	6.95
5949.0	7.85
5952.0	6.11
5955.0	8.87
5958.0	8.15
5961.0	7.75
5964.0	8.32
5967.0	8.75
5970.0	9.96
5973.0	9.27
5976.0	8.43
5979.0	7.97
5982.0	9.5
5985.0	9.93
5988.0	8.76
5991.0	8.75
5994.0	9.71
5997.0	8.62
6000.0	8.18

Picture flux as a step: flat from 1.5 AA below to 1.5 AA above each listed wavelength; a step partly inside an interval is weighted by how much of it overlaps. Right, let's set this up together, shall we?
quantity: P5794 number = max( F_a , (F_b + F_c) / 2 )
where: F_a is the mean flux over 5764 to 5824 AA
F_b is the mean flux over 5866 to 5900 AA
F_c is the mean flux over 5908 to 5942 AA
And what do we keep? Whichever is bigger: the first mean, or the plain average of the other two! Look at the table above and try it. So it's 8.57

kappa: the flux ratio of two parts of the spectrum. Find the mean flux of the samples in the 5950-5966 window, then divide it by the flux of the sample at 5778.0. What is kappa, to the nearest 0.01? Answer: 0.91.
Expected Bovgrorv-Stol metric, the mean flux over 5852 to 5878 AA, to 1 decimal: 9.2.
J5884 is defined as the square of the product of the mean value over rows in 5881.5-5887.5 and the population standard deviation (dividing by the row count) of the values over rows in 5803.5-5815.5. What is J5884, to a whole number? 17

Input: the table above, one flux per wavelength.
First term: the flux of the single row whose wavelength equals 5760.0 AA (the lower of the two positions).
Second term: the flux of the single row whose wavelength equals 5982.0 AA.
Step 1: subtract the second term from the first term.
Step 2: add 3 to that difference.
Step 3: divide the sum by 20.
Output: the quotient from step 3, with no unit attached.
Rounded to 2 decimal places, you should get 0.10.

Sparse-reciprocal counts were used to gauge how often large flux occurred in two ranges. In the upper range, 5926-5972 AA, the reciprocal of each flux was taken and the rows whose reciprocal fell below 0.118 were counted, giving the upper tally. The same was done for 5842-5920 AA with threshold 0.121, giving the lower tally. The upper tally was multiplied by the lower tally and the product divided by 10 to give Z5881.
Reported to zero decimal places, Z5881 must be 10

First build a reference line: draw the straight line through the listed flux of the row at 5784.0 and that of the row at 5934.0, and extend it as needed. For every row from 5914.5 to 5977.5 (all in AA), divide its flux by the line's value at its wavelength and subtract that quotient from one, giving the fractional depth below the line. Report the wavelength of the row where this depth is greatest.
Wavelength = 5952.0 AA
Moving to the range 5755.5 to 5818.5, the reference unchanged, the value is 5781.0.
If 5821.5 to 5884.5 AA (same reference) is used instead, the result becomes 5841.0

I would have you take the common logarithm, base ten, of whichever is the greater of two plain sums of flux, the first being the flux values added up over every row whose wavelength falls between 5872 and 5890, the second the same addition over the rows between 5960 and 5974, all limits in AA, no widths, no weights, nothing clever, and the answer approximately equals 1.71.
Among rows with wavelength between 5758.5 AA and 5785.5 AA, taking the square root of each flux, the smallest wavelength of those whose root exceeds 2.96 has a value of 5784.0 AA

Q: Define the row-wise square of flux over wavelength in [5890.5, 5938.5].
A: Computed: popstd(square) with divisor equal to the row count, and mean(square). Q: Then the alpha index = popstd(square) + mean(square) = 78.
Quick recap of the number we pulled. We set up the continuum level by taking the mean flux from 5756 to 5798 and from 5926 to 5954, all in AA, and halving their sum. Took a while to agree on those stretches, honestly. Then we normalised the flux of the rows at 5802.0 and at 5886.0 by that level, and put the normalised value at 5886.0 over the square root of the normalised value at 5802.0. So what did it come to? 0.96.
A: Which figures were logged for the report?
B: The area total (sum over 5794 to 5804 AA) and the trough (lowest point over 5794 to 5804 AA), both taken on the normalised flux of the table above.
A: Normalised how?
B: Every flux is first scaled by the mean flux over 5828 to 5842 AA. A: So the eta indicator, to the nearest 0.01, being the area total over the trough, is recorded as 3.32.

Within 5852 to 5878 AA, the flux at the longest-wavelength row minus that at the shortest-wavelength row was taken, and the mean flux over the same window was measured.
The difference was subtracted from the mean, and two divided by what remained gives 0.27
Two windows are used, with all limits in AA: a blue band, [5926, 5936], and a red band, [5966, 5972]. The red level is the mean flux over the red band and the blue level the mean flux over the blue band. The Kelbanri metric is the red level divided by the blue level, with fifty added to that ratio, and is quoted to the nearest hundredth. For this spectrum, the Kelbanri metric 51.13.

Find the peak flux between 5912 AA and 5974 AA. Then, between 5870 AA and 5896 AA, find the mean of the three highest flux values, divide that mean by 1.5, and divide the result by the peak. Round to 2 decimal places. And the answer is 0.64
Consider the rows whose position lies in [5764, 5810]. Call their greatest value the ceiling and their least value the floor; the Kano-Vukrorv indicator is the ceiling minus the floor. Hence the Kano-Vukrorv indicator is 3.1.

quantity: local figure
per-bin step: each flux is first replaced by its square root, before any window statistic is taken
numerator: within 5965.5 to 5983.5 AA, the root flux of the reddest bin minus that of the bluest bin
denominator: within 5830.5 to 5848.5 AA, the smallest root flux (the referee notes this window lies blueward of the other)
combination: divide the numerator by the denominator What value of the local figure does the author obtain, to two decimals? 0.04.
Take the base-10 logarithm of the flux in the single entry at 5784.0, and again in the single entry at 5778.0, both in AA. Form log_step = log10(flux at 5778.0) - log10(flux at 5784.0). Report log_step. -0.06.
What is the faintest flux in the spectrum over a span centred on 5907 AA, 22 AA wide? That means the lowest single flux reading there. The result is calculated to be 6.99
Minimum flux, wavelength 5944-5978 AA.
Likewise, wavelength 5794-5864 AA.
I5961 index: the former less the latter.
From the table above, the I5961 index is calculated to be -1.7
